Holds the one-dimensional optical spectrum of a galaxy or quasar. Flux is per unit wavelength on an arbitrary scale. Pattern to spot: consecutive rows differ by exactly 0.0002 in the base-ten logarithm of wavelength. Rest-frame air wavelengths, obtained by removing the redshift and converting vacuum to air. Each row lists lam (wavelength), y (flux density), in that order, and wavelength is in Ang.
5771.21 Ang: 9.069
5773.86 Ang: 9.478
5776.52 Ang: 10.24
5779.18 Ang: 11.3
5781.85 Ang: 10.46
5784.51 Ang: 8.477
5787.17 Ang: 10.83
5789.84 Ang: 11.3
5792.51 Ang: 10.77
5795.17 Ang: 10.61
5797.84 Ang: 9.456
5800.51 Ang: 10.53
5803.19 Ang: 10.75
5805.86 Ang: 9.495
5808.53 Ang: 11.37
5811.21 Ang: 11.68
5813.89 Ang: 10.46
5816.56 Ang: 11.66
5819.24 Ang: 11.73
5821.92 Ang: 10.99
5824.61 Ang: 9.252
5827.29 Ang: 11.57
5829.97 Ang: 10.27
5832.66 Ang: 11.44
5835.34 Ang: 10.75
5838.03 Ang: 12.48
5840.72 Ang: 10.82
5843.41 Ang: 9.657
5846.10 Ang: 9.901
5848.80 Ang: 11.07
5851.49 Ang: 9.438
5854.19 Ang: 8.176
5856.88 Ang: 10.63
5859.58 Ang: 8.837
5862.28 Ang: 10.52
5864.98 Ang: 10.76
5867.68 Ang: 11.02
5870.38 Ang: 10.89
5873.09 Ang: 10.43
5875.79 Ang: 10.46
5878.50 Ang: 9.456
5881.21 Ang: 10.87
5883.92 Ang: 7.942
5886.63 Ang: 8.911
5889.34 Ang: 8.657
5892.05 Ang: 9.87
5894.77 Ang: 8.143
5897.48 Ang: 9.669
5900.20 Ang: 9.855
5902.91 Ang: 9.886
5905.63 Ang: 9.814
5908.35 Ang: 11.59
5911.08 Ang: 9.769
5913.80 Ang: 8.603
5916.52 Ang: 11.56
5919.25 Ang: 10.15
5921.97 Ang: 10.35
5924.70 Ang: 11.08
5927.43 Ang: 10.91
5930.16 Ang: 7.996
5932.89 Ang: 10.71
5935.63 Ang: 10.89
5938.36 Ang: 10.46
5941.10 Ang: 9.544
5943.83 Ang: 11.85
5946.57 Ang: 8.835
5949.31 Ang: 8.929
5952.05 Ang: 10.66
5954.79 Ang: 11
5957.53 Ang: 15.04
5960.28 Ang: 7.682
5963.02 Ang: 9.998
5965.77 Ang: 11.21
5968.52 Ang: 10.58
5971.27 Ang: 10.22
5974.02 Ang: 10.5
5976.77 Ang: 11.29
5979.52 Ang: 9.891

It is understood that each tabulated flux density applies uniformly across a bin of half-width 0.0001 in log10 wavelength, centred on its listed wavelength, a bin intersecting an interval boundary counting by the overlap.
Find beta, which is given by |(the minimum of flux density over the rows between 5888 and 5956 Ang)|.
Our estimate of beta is 8.0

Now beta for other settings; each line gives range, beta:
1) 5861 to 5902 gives 7.9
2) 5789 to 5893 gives 7.9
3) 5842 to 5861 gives 8.2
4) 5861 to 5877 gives 10.4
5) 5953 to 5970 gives 7.7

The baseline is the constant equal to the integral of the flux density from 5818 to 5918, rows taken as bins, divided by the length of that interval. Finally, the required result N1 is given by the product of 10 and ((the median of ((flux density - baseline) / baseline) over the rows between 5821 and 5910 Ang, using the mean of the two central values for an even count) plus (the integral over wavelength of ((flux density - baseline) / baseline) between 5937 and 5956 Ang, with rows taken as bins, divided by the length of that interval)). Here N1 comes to 0.14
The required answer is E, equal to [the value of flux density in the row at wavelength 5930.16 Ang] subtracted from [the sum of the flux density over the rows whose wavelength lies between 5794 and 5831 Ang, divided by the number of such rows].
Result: 3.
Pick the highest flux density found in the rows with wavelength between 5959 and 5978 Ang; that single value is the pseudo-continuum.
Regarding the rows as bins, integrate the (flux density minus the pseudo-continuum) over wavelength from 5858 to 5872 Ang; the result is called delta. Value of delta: -12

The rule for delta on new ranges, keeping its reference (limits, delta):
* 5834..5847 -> -7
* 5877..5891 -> -29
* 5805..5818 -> -4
